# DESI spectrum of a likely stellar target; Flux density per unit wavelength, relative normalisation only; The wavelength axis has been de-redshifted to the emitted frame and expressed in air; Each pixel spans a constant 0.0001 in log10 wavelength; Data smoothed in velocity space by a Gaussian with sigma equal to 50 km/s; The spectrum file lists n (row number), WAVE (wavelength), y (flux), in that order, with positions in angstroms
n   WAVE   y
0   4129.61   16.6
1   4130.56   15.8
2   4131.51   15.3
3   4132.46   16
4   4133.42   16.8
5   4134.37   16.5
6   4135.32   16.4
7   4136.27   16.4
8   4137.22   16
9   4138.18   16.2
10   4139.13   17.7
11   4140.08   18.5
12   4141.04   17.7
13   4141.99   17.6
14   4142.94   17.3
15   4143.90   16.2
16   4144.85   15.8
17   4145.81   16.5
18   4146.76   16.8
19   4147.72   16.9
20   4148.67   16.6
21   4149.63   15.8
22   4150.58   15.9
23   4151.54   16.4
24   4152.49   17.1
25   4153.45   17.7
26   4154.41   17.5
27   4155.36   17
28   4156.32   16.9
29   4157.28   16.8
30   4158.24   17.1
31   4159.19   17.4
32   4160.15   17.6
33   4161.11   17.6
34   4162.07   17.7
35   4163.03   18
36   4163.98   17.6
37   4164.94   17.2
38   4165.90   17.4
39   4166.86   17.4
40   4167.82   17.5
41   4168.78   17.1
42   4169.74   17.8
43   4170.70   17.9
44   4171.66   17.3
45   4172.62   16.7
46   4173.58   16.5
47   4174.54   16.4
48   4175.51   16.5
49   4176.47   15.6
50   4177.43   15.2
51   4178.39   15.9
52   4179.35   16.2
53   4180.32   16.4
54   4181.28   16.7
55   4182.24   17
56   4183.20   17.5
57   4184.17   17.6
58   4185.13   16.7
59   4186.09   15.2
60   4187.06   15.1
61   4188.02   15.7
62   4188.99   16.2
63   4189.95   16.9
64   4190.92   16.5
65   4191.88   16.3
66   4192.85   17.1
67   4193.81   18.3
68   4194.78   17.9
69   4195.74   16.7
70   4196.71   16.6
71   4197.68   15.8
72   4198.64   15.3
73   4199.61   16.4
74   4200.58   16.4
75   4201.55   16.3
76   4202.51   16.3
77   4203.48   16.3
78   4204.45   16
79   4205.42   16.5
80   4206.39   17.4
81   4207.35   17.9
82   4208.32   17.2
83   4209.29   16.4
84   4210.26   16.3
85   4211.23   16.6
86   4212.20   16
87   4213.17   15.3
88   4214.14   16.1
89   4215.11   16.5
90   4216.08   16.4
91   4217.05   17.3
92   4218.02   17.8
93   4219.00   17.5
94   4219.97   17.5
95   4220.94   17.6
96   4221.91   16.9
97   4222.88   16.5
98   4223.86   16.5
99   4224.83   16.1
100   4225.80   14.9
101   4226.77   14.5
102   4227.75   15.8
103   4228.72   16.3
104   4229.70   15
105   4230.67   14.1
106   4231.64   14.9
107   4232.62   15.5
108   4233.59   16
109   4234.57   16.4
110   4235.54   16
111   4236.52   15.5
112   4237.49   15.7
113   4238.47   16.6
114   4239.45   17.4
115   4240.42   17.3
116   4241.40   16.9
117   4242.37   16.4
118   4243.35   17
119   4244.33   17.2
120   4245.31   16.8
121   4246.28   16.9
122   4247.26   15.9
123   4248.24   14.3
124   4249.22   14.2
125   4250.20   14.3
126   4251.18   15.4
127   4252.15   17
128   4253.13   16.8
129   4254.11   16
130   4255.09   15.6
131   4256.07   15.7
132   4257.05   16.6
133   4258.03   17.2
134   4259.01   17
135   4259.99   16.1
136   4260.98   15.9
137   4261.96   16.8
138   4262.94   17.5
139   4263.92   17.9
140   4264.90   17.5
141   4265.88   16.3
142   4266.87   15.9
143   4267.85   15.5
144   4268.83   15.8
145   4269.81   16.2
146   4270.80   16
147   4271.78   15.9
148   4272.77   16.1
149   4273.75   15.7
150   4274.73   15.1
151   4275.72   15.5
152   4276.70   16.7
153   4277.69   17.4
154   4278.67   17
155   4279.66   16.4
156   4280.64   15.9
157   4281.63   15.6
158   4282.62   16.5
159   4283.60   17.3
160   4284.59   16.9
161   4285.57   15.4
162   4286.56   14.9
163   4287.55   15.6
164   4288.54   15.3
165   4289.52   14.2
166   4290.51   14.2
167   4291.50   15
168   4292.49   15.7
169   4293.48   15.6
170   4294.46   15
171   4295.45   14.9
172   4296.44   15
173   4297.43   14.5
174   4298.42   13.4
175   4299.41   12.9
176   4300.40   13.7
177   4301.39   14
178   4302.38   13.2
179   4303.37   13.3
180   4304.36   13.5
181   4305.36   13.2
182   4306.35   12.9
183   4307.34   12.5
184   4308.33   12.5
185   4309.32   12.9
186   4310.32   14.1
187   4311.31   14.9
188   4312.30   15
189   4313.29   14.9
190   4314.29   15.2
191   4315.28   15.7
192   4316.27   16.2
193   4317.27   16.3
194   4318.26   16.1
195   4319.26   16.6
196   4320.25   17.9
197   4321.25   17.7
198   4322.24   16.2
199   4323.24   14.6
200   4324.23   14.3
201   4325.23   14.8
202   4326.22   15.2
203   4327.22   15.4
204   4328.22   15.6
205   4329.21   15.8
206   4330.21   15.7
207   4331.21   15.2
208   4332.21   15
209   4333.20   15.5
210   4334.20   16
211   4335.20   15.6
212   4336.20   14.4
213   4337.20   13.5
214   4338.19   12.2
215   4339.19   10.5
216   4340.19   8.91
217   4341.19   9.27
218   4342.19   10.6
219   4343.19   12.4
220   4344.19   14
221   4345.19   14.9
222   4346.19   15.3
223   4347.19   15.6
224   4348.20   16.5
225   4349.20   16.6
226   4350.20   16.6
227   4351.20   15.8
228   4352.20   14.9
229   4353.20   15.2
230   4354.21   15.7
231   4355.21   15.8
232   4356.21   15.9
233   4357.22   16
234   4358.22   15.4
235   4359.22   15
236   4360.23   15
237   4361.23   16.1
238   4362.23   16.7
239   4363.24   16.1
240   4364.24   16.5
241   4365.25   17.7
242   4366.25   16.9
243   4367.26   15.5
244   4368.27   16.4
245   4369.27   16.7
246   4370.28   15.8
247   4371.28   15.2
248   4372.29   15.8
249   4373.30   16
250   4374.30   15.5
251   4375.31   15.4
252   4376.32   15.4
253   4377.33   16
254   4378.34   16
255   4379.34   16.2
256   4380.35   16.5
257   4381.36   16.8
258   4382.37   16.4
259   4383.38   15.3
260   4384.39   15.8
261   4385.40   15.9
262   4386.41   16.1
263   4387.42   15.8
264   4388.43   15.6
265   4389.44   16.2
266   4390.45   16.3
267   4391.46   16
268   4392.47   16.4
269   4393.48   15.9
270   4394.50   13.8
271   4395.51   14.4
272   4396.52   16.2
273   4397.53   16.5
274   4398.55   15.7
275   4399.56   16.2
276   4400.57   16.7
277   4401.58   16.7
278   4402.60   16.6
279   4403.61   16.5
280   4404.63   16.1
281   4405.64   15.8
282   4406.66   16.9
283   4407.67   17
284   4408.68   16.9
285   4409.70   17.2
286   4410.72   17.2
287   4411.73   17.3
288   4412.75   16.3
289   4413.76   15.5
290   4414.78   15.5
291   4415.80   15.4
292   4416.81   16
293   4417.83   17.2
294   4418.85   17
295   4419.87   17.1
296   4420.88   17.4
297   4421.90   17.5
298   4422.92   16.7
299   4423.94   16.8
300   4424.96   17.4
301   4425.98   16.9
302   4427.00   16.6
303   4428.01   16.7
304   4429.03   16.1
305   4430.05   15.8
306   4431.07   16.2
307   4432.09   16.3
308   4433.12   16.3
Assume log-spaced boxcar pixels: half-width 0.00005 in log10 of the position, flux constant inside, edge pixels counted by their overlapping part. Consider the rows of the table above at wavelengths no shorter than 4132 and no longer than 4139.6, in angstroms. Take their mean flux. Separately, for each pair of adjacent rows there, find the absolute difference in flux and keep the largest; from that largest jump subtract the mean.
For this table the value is -15.0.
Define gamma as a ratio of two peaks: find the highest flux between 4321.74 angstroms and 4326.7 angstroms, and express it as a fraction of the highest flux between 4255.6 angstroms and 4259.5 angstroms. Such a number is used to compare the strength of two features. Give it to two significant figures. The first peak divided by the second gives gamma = 0.94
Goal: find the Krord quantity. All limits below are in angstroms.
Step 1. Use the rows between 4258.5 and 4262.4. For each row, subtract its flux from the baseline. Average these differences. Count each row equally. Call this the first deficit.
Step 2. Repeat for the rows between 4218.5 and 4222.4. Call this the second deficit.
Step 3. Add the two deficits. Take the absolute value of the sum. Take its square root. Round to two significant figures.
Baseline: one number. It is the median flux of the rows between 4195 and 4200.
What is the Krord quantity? 1.0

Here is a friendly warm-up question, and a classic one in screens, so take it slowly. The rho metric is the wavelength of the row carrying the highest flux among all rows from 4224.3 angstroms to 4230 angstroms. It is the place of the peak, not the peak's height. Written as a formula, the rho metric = 4228.72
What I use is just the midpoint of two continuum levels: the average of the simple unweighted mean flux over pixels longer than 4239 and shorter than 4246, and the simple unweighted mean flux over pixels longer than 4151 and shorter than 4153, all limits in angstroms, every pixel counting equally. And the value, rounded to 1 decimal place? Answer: 16.9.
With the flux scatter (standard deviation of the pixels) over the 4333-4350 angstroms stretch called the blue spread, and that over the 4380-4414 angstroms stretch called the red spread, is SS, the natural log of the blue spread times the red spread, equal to 0.6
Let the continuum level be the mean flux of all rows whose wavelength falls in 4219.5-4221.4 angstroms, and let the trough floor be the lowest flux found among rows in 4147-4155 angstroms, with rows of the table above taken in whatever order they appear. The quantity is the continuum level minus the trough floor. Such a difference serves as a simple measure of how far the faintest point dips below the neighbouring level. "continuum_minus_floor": 1.8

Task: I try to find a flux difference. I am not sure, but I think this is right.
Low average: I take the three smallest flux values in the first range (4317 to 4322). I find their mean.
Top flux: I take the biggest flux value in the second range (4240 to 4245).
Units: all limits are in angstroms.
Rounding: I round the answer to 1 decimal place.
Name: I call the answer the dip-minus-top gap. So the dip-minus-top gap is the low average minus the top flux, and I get -1.0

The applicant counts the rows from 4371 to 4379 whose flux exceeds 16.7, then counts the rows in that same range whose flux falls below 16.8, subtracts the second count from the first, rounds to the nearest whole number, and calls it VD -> -8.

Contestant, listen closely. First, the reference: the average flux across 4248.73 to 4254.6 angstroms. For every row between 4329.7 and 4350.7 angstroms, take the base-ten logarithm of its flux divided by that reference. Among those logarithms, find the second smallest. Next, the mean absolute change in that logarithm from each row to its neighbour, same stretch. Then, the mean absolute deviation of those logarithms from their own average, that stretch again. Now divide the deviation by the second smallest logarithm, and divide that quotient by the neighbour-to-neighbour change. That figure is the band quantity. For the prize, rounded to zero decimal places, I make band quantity -10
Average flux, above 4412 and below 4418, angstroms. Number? 16.0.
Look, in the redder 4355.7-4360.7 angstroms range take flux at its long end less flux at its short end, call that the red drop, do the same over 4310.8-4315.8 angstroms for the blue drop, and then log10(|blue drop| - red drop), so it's 0.23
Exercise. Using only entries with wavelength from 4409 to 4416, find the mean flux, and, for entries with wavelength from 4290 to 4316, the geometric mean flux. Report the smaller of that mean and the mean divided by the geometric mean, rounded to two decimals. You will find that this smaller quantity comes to 1.16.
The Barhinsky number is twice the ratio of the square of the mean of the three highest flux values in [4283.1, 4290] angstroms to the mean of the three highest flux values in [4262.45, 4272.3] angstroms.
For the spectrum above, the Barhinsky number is 31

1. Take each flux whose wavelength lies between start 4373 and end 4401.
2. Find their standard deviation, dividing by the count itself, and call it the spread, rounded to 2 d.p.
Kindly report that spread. 0.63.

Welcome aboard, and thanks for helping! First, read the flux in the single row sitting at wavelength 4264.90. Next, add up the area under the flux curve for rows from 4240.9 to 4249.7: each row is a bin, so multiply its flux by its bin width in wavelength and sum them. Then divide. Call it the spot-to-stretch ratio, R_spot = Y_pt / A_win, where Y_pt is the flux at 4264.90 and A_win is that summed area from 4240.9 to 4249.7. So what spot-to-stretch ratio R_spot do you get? 0.123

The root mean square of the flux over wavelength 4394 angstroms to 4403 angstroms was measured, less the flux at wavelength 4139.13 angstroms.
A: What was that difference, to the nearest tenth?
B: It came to -1.8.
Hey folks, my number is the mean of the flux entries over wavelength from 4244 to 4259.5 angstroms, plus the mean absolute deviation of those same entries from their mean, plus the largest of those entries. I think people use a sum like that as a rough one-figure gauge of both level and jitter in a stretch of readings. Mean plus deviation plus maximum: 34.1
